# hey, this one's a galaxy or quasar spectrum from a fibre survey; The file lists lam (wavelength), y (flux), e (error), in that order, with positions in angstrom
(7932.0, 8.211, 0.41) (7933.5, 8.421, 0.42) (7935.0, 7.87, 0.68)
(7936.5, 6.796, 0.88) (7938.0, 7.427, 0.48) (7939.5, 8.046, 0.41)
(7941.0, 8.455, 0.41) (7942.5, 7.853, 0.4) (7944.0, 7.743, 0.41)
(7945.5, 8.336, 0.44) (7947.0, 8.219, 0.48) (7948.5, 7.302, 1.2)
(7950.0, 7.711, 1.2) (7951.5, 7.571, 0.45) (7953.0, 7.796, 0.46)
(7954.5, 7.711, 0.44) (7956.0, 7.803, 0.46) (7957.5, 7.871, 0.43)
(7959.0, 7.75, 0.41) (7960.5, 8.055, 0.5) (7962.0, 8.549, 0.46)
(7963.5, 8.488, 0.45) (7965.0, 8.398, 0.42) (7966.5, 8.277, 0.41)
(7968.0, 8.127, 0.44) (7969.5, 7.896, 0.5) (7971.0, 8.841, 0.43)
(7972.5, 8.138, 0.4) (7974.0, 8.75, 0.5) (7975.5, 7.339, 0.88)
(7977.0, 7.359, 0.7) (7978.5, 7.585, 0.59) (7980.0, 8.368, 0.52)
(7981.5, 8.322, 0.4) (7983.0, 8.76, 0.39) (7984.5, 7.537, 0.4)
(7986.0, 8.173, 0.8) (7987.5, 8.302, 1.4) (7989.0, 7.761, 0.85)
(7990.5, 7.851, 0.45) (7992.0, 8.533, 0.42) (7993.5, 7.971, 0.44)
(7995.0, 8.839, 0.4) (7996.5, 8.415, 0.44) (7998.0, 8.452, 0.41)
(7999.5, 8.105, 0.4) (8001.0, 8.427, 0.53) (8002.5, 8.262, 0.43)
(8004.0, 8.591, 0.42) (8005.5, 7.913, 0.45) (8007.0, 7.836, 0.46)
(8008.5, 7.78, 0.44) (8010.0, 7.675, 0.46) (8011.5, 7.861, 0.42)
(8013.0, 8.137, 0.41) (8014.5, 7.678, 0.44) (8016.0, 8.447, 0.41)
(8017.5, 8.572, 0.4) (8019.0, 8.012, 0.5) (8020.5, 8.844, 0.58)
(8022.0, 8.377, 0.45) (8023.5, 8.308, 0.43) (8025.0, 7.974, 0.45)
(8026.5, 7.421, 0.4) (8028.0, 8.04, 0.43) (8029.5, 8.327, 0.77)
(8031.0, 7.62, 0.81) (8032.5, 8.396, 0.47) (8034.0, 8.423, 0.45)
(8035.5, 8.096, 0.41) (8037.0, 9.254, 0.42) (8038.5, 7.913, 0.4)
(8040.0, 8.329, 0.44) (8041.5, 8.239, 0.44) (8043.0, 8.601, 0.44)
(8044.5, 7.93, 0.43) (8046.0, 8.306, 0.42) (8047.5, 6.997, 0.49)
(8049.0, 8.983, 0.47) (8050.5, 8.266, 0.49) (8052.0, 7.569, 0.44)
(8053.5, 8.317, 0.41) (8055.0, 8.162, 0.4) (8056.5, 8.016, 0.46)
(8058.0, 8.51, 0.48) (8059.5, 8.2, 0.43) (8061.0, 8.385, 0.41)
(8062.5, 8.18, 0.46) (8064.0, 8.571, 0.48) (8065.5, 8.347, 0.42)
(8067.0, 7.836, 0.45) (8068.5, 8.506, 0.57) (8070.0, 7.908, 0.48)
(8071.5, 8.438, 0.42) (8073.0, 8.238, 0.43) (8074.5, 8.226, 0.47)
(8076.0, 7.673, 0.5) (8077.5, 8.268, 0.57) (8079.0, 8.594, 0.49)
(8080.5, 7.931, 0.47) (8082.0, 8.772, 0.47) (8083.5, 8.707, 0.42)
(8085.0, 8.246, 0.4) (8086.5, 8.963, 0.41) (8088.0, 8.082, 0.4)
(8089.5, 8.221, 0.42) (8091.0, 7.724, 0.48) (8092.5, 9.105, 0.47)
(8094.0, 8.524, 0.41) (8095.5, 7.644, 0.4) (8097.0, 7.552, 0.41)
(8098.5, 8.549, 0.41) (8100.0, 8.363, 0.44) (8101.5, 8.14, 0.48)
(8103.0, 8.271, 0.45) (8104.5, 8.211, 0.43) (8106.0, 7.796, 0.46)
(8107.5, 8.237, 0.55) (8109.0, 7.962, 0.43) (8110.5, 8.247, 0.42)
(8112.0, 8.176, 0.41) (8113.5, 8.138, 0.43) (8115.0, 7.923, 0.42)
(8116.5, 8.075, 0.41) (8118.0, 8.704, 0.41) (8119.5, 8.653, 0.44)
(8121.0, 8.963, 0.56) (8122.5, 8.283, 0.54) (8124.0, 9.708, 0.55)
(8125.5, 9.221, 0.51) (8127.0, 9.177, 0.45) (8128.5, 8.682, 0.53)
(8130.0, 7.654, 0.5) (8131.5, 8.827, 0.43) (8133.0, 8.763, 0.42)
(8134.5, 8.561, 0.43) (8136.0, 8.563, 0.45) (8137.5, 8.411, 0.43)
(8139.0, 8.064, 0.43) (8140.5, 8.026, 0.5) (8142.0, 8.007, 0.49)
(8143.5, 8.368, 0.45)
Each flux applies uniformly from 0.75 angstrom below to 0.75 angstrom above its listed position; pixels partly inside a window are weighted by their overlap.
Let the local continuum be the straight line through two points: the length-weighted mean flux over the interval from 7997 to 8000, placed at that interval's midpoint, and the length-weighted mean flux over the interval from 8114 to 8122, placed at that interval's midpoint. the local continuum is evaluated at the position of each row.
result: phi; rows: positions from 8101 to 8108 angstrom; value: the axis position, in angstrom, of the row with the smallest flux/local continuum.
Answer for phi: 8106.0 angstrom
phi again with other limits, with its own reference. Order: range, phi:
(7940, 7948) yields 7944.0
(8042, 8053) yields 8047.5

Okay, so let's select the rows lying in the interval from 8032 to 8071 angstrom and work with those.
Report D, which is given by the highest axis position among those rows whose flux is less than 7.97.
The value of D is 8070.0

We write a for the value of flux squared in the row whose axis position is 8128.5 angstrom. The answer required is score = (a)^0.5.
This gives 8.68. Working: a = 75.4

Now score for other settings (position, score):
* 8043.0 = 8.60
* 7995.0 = 8.84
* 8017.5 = 8.57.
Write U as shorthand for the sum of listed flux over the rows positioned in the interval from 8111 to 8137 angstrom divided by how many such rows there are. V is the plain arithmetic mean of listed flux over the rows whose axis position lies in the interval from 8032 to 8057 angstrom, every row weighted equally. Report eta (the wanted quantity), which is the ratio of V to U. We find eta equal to 0.96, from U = 8.59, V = 8.22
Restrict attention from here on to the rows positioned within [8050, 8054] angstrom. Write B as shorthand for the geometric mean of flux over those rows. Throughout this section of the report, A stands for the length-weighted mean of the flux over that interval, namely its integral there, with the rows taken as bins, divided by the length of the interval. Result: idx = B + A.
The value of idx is 16.1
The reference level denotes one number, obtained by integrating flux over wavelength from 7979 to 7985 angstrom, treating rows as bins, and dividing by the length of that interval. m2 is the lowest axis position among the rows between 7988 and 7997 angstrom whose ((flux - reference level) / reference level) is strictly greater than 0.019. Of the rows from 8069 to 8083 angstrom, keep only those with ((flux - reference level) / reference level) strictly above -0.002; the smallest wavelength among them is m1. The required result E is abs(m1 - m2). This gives 79.5 angstrom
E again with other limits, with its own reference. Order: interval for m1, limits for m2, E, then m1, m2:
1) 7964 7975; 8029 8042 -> 69.0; 7965.0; 8034.0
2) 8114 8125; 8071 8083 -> 46.5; 8118.0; 8071.5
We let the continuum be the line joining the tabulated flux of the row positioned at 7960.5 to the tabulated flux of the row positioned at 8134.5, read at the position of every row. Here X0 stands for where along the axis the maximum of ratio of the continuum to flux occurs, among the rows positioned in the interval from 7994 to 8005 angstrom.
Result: 7999.5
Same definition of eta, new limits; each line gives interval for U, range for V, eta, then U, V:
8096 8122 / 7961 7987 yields 0.99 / 8.23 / 8.17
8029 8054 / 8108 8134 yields 1.04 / 8.21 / 8.54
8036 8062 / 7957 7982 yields 0.99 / 8.23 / 8.12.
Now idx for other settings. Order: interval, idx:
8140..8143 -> 16.1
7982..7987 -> 16.3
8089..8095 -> 16.7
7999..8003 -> 16.5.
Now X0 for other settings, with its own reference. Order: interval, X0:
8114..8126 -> 8115.0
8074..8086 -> 8076.0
